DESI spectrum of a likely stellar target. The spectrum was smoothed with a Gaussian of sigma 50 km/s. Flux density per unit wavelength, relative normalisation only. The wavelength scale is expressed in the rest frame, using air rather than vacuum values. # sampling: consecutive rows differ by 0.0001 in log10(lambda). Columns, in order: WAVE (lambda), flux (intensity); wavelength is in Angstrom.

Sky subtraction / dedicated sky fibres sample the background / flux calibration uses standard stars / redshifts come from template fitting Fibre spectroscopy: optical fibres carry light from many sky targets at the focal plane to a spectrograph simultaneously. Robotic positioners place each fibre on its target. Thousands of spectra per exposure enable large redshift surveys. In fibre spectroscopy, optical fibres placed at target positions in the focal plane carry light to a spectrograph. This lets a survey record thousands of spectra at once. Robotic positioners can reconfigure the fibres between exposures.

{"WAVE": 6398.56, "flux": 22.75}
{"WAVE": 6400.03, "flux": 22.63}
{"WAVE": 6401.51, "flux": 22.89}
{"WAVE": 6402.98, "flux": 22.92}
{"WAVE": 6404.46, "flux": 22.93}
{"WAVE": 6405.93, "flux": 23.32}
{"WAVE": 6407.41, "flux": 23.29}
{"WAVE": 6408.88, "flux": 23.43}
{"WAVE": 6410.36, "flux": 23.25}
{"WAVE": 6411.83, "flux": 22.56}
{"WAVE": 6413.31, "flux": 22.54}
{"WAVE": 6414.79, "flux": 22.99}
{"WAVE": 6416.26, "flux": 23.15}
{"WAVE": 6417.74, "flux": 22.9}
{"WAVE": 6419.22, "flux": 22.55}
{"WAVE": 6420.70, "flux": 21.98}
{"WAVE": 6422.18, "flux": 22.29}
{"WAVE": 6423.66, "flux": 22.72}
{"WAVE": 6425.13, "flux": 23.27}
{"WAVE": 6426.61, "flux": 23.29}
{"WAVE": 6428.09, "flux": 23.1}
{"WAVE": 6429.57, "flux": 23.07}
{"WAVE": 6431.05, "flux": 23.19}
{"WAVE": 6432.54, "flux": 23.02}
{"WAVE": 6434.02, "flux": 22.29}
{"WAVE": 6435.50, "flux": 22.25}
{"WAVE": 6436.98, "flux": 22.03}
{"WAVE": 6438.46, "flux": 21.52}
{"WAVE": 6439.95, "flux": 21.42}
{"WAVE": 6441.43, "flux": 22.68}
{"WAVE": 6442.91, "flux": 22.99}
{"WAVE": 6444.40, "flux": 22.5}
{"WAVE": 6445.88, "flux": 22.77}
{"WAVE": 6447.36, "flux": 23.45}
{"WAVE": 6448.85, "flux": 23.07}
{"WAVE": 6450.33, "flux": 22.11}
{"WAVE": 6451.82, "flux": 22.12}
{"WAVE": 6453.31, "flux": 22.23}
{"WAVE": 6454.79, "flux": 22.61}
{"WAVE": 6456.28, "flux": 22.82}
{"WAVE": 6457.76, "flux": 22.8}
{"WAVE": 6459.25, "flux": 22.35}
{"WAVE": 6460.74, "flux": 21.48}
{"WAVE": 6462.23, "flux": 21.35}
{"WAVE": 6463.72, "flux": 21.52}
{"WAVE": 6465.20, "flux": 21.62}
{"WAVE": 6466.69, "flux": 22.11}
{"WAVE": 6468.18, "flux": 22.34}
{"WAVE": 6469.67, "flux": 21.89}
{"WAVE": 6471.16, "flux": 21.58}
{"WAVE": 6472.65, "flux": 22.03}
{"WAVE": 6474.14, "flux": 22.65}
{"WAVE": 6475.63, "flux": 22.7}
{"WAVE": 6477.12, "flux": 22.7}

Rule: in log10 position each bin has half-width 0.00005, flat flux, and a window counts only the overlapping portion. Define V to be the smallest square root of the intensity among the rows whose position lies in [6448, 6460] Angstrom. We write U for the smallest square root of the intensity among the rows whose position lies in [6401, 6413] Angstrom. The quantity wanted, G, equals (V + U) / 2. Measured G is 4.73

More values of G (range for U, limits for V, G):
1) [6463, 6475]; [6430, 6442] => 4.63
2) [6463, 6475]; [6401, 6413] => 4.69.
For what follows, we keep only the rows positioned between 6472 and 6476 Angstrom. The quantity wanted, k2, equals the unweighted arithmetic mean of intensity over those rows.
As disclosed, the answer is 22.5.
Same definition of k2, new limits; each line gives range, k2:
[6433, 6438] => 22.2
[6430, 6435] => 22.8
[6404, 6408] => 23.2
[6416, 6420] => 22.9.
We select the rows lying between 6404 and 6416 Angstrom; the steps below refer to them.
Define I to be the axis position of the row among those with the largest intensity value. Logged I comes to 6408.88 Angstrom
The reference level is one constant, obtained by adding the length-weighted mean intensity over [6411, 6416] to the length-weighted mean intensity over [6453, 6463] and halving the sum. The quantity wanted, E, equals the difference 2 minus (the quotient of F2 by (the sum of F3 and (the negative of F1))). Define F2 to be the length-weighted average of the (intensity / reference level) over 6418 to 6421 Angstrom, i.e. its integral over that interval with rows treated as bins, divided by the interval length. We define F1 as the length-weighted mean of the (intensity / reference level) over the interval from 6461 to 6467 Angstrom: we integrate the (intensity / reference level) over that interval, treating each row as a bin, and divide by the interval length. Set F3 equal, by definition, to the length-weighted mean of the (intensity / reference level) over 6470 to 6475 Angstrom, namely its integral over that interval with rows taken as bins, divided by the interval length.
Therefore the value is -45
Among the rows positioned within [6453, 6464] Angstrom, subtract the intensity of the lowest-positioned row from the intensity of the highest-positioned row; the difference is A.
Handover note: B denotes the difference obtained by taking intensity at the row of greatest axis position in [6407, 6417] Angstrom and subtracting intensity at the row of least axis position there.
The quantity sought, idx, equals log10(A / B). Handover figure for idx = 0.7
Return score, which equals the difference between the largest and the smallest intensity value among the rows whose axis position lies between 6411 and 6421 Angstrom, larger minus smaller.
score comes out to 1.2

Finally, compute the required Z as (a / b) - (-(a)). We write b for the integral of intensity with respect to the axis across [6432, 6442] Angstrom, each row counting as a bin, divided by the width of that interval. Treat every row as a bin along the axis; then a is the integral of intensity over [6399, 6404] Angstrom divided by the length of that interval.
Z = 23.8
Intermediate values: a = 22.8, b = 22.2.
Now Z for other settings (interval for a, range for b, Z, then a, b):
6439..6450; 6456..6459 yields 23.7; 22.7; 22.8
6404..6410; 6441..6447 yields 24.3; 23.3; 22.8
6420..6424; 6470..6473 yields 23.3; 22.3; 21.8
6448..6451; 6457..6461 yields 23.6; 22.6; 22.3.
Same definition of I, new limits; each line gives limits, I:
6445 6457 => 6447.36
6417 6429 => 6426.61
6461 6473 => 6468.18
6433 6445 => 6442.91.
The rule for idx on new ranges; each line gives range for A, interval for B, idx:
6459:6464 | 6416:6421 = -0.1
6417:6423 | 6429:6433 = 1.1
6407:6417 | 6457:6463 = -1.0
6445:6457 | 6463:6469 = -1.2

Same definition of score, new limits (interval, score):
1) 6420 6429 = 1.3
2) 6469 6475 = 1.1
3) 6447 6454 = 1.3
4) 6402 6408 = 0.4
